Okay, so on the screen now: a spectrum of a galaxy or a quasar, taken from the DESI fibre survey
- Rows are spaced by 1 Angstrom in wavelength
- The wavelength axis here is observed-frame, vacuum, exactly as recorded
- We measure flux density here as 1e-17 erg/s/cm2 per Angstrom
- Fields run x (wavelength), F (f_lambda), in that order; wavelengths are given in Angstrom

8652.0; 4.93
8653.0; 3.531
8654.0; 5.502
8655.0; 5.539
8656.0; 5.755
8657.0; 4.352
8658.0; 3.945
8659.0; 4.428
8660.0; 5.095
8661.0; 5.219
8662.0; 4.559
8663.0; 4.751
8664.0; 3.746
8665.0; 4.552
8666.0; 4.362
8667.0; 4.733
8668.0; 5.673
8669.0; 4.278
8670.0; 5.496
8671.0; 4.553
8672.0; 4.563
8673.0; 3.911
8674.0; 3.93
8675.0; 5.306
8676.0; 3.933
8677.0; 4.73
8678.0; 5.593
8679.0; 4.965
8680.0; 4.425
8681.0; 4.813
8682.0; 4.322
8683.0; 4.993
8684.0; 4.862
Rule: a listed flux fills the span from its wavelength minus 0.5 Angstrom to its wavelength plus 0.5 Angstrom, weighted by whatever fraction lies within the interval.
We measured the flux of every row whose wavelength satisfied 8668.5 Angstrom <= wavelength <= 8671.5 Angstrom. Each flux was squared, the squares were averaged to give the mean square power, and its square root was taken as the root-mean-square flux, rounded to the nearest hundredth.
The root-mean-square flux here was 4.80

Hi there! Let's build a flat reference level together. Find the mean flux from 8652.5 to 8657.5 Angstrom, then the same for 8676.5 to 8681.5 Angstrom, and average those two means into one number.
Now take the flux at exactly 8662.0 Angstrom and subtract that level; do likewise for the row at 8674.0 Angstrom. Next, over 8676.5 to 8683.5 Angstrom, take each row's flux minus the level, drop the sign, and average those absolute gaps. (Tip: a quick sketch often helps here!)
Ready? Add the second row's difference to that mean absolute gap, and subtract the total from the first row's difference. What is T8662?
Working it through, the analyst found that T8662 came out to 0.3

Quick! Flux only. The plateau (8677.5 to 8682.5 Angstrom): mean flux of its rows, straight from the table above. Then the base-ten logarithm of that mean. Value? 0.683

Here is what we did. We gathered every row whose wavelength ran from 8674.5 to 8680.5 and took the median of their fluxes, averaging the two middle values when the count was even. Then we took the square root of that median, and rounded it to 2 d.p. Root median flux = 2.20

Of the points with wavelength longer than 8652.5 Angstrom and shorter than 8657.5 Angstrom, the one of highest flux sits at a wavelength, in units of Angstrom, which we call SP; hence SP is 8656.0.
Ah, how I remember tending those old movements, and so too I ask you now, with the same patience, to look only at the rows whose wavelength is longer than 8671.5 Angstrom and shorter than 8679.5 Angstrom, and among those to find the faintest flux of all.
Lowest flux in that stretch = 3.911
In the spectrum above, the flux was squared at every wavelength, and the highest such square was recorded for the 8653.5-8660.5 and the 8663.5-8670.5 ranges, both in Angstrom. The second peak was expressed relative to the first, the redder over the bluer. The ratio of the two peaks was 0.97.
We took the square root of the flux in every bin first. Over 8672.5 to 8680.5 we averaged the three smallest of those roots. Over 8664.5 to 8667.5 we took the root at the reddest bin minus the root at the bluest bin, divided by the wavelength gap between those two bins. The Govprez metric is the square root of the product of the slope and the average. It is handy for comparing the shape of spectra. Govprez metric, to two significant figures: 0.20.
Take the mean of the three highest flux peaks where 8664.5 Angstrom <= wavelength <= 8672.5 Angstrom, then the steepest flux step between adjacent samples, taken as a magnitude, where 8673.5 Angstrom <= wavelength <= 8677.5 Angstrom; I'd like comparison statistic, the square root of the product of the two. 2.7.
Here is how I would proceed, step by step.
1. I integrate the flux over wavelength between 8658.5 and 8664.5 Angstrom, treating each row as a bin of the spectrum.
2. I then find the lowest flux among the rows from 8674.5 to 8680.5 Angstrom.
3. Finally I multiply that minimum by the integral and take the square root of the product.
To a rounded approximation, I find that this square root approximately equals 10.46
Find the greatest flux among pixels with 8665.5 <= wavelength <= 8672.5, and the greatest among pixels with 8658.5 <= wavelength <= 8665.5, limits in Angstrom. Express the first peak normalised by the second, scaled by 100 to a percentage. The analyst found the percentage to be 109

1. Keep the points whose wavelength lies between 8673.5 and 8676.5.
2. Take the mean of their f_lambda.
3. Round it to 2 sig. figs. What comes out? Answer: 4.4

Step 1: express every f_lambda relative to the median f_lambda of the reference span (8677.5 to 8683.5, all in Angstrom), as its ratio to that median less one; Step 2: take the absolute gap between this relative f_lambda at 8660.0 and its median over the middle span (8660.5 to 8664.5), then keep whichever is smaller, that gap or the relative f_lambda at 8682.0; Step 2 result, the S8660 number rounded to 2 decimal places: -0.12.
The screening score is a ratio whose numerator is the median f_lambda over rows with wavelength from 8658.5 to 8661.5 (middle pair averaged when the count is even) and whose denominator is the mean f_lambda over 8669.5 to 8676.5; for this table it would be 1.13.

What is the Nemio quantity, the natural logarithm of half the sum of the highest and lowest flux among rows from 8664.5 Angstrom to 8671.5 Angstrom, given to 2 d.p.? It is 1.60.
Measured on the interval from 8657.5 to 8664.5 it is 1.50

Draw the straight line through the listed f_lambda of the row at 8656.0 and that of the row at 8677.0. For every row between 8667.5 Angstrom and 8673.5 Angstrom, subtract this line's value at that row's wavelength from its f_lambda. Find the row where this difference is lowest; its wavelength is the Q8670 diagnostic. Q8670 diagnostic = 8673.0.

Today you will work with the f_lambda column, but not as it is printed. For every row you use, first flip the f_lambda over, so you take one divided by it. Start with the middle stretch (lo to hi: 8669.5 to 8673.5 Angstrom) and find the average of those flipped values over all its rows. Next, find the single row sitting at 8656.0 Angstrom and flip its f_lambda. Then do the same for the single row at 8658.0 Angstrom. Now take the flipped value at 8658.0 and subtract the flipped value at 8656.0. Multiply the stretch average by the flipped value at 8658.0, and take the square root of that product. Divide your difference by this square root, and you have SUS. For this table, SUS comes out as 0.34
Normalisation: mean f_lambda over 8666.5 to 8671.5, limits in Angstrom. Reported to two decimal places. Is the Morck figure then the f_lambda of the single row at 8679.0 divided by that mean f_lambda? 1.00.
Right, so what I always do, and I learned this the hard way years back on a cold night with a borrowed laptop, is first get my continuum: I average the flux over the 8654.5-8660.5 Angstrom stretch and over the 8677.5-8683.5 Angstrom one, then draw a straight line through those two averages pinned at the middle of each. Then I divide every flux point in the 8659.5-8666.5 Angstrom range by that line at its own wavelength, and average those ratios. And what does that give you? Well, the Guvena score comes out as 0.95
